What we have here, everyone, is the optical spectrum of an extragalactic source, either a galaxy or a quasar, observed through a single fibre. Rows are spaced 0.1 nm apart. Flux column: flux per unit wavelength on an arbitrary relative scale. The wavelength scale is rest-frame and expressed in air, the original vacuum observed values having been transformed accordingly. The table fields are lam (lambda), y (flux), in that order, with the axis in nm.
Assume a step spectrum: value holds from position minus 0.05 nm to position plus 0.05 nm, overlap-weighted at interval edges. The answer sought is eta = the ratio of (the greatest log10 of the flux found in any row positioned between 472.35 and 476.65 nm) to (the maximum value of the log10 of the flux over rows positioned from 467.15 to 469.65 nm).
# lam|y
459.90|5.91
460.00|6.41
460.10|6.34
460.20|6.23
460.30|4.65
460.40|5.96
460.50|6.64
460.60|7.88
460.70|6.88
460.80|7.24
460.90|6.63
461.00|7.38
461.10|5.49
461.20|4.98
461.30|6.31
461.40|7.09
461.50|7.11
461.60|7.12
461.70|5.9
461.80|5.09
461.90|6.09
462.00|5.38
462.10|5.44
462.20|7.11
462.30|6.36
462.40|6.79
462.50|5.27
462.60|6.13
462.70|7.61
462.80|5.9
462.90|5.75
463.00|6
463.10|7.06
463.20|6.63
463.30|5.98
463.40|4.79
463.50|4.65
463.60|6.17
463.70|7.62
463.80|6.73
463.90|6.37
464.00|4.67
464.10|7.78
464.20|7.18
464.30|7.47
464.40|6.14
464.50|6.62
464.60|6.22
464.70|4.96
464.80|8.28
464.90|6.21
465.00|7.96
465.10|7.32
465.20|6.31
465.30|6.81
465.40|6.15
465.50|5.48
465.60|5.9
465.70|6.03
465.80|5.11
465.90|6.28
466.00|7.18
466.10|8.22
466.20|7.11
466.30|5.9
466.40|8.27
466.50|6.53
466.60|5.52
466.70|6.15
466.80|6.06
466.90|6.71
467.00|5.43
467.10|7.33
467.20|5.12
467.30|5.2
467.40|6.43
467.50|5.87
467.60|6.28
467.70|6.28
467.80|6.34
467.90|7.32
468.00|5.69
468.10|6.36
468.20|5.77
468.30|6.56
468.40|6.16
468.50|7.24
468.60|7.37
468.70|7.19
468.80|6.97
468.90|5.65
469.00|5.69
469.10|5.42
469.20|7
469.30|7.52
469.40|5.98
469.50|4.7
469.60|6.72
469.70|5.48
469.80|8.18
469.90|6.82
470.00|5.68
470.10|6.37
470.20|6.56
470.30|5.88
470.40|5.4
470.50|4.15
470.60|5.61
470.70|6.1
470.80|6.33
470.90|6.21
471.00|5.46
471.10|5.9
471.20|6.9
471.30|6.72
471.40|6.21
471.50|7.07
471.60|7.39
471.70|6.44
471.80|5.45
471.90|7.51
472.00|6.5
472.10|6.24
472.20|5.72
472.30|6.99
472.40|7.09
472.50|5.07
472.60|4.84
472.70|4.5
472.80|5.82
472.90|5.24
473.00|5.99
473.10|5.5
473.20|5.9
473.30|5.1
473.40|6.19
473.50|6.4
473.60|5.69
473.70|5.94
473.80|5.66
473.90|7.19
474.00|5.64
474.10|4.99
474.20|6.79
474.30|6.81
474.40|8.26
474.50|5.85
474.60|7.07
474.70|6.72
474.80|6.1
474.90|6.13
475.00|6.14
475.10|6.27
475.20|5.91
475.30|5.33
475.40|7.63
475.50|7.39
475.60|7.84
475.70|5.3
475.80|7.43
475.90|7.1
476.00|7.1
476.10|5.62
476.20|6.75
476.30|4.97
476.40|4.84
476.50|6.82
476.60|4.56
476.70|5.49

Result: 1.05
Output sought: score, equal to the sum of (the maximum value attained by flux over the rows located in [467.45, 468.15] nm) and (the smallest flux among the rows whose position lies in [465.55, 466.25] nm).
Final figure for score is 12.4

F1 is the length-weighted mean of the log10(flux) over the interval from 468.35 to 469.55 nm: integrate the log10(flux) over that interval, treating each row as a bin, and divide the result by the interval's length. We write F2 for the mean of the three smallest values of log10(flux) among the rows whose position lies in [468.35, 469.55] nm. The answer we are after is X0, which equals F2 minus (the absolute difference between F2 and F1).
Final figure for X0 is 0.64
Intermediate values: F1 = 0.802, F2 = 0.719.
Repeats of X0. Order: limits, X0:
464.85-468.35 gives 0.62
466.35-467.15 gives 0.70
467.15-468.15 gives 0.67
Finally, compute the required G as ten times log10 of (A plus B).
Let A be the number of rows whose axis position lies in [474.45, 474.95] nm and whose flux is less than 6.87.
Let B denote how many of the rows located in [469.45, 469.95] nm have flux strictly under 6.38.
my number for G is 7.8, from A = 4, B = 2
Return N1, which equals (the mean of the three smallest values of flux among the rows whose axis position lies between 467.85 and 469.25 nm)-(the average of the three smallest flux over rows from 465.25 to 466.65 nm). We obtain 0.22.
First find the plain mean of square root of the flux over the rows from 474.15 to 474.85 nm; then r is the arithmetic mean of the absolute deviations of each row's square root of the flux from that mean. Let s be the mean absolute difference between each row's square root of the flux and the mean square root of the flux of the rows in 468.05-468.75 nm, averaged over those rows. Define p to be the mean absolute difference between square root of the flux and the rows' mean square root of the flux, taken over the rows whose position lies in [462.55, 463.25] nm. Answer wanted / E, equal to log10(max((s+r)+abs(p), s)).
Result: -0.52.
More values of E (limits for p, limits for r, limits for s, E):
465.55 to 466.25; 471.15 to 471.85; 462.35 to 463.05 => -0.44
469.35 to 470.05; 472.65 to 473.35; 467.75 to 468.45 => -0.47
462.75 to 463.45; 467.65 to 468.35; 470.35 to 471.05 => -0.55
